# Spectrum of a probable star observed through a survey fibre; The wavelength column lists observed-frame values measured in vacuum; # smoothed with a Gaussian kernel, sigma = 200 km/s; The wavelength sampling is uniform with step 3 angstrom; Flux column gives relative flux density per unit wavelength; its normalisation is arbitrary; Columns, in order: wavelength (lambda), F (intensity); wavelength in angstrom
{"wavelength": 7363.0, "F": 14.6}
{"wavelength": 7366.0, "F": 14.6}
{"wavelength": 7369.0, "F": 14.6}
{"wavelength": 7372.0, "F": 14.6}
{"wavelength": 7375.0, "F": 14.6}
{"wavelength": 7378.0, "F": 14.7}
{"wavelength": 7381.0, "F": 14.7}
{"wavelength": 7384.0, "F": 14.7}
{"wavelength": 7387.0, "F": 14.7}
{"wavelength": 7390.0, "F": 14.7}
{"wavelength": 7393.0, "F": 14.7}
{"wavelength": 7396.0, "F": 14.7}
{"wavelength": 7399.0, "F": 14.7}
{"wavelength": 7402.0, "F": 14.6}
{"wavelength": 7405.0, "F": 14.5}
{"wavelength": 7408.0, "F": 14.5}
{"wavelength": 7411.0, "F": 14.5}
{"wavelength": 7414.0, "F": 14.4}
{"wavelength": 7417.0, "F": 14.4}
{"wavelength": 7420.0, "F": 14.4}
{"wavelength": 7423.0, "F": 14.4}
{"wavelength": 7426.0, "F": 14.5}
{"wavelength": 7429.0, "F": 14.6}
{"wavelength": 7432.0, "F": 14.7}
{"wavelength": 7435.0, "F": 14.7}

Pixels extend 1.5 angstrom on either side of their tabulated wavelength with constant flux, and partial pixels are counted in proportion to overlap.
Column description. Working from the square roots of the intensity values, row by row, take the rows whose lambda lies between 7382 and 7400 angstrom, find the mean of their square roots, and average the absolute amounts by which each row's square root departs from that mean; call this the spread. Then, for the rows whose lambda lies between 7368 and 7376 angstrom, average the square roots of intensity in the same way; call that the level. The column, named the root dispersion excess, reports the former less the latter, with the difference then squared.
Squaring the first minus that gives 14.6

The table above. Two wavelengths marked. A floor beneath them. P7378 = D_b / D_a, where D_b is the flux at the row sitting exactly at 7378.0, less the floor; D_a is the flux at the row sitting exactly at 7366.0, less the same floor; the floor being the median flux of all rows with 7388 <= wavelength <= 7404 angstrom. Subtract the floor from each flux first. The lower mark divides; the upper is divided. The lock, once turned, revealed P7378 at 0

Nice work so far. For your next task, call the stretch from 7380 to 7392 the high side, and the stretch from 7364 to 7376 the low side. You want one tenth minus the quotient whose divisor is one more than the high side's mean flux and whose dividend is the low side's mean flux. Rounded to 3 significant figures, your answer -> -0.830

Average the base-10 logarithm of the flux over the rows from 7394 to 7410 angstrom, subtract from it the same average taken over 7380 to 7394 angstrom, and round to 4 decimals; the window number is -0.0030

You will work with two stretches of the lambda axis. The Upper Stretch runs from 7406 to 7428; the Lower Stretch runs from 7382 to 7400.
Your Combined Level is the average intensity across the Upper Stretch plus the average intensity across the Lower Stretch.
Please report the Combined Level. 29.1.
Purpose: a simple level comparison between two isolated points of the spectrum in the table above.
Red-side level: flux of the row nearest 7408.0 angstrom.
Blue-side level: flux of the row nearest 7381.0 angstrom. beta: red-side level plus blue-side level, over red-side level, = 2.01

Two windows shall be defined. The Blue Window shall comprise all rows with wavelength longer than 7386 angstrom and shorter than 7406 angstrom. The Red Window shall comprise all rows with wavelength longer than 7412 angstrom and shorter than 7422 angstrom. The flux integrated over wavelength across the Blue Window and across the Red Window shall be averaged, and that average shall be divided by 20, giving 10.9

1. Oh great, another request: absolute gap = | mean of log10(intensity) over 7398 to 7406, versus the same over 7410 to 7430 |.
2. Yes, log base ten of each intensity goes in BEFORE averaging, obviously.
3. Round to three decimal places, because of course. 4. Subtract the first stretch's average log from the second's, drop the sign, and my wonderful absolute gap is 0.004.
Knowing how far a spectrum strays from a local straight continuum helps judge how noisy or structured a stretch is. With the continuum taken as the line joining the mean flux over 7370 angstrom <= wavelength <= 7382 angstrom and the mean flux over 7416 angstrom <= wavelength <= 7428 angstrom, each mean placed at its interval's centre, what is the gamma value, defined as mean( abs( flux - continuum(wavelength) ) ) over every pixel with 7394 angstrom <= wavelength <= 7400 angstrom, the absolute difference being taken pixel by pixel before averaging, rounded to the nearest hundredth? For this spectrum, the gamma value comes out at 0.15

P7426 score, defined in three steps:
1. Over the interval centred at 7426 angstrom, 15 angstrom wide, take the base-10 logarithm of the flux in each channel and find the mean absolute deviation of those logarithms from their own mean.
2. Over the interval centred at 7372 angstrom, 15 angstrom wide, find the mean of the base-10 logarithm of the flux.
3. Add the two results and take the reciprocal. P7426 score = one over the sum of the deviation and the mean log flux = 0.856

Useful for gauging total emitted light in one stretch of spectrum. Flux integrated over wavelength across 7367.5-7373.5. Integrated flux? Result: 87.6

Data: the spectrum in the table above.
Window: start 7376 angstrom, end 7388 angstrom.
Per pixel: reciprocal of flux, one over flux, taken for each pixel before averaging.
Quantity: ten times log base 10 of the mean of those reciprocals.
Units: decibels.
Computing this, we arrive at -11.67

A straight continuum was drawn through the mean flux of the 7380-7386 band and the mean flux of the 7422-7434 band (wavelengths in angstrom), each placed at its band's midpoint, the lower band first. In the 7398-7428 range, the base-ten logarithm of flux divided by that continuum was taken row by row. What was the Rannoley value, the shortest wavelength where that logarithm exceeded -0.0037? 7399.0 angstrom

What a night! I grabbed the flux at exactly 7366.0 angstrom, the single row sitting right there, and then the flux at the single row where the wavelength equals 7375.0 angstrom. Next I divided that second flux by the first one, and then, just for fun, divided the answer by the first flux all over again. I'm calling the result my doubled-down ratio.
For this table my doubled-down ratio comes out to 0.0685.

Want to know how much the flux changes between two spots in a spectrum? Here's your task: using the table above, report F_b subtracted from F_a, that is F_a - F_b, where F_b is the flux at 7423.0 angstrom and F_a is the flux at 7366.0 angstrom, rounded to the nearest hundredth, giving 0.20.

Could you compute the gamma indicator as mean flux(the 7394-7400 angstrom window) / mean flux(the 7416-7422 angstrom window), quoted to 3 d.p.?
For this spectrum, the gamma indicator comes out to 1.021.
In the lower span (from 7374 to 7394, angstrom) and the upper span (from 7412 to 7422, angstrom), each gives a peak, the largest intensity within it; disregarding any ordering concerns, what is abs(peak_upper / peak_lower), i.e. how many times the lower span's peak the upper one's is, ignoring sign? 0.98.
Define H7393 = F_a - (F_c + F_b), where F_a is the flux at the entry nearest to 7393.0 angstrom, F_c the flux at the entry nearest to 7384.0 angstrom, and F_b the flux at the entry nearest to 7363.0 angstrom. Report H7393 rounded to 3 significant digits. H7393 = -14.6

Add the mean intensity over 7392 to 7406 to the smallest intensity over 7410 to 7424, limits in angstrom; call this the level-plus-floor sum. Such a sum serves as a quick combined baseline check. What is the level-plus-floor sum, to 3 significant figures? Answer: 29.0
